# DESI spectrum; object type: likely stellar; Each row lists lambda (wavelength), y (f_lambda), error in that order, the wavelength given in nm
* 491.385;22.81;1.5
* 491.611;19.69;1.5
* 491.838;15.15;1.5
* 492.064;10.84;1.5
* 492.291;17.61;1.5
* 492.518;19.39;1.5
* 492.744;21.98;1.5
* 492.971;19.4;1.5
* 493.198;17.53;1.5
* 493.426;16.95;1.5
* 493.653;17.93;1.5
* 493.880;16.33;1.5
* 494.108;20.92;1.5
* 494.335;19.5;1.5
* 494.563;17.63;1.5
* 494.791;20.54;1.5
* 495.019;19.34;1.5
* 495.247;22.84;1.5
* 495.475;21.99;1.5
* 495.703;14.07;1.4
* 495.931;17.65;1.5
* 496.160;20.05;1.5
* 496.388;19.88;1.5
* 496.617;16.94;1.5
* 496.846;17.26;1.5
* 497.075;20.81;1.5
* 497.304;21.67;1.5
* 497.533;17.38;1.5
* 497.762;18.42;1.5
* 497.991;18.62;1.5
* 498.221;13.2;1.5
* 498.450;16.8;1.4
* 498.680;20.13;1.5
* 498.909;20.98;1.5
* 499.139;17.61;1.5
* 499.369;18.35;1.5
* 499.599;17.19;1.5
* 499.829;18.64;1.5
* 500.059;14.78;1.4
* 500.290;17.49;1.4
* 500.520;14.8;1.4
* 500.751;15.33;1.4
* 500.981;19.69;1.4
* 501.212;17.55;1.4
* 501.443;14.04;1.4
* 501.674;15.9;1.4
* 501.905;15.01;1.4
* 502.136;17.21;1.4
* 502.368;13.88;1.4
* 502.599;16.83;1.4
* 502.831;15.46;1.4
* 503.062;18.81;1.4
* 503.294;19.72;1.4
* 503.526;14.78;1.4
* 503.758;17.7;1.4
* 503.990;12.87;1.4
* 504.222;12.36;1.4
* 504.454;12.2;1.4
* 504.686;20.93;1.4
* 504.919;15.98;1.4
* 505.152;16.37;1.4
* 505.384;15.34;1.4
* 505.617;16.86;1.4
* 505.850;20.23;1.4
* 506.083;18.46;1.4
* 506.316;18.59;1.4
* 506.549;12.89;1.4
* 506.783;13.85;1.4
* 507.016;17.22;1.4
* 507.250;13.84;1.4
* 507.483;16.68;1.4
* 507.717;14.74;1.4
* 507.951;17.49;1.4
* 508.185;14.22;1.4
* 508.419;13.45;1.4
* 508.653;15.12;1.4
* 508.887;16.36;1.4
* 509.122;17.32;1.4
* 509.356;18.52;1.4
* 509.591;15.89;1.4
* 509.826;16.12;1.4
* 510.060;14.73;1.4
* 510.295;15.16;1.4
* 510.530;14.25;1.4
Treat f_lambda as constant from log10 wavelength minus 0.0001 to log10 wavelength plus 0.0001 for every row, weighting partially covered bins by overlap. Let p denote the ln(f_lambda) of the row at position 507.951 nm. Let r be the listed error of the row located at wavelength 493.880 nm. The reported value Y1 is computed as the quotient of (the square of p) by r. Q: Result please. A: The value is 5.5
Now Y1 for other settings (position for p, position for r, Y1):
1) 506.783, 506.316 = 4.9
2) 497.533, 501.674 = 5.8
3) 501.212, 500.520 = 5.9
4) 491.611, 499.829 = 5.9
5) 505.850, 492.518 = 6.0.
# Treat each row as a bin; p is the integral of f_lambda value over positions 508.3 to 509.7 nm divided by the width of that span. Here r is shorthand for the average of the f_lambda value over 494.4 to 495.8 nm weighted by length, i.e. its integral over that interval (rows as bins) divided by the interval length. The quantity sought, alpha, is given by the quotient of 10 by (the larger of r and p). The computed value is 0.514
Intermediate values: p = 16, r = 19.5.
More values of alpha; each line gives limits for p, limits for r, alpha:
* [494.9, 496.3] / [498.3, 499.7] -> 0.517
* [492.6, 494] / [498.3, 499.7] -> 0.544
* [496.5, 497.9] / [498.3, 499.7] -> 0.534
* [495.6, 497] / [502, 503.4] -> 0.563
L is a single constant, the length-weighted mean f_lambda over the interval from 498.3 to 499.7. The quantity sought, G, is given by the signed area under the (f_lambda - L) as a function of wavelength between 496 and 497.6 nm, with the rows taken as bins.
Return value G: 1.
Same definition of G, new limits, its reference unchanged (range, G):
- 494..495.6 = 3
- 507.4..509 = -5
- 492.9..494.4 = 0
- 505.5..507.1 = -2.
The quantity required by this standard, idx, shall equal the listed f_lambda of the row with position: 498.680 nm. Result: 20.13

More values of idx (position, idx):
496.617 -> 16.94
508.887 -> 16.36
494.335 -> 19.5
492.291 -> 17.61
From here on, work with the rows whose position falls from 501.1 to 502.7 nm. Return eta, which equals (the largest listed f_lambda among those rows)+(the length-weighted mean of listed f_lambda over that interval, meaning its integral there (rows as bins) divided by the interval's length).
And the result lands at 33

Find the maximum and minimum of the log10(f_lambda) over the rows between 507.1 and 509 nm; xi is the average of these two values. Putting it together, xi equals 1.19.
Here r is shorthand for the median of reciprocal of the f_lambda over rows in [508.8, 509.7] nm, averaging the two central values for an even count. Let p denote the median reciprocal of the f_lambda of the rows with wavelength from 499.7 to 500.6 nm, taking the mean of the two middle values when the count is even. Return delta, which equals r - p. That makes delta -0.003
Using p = 0.0624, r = 0.059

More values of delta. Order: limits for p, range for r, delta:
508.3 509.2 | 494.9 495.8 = -0.015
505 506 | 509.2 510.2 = 0.002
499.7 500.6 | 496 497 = -0.008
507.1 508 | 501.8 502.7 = -0.001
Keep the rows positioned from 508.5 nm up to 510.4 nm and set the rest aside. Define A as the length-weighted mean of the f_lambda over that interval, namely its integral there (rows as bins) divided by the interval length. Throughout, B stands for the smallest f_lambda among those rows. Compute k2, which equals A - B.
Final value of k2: 1.4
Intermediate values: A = 16.1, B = 14.73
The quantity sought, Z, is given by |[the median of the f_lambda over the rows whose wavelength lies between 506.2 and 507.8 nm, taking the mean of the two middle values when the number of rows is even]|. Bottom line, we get 14.7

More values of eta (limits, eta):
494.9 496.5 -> 42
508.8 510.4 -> 35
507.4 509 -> 33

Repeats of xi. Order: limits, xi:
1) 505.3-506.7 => 1.21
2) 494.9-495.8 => 1.25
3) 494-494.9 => 1.28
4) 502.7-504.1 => 1.20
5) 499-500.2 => 1.22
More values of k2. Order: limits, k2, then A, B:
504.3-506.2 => 4.8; 17.0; 12.2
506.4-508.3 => 2.3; 15.2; 12.89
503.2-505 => 3.6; 15.8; 12.2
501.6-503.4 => 2.7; 16.6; 13.88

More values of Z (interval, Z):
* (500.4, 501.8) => 15.6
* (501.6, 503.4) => 16.4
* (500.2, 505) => 15.9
